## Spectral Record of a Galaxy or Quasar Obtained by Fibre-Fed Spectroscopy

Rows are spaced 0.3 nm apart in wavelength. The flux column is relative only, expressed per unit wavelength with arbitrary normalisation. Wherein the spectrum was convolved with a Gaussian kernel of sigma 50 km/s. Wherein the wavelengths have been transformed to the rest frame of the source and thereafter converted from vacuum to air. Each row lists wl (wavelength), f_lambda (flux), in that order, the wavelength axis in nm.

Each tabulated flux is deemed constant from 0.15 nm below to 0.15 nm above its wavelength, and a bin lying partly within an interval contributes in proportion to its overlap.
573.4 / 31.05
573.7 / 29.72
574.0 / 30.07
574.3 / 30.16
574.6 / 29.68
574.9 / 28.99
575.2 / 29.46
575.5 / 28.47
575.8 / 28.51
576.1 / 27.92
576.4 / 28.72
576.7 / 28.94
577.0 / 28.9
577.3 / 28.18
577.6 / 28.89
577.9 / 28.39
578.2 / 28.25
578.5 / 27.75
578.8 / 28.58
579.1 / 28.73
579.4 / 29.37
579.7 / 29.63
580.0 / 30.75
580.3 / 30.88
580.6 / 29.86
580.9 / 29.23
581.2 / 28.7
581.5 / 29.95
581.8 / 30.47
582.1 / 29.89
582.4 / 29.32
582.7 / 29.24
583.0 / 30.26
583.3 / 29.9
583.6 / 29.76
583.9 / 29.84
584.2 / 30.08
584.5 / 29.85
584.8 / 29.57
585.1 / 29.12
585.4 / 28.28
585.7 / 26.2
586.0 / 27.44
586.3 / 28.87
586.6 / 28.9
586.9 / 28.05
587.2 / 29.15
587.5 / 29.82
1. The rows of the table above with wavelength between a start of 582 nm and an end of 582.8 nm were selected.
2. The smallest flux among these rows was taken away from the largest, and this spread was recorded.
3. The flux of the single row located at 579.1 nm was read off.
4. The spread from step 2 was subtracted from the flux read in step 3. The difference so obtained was 28.08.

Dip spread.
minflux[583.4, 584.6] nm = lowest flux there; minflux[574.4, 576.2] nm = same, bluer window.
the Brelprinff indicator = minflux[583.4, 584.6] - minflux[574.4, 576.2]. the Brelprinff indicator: 1.8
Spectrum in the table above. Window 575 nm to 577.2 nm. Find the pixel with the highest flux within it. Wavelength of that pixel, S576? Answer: 575.2 nm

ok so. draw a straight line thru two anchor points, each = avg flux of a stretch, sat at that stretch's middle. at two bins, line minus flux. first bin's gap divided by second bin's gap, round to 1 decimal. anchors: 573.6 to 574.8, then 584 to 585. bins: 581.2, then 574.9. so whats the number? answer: 1.3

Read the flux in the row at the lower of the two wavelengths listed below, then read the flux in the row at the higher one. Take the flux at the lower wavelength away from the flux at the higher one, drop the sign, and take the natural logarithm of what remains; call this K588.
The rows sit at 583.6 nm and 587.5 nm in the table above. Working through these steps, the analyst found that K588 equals -2.81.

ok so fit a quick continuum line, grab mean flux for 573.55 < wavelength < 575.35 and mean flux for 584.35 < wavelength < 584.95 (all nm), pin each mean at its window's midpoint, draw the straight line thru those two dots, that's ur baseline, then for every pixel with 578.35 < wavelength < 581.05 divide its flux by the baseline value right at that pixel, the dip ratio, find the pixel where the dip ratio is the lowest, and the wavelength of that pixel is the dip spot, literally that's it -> 578.5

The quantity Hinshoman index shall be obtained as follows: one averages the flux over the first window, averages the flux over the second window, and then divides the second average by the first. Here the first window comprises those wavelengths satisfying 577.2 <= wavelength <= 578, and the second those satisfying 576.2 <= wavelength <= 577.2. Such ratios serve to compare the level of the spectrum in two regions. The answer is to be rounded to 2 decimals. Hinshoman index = 1.01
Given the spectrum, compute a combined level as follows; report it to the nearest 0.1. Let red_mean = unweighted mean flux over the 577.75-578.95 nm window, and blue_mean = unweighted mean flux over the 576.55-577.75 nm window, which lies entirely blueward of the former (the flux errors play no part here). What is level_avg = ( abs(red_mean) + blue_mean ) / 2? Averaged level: 28.5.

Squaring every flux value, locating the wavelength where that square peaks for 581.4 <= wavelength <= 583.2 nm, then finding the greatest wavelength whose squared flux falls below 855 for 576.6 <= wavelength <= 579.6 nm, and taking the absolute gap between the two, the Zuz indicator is 2.70 nm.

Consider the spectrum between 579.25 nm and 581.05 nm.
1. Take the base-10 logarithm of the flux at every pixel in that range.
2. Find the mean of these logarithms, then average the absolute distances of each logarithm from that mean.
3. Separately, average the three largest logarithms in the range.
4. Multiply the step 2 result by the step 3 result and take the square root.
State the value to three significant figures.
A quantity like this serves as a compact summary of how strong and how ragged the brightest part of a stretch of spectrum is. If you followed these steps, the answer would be 0.111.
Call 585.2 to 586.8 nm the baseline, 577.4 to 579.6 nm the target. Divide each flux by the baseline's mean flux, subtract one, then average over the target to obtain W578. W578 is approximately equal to 0.022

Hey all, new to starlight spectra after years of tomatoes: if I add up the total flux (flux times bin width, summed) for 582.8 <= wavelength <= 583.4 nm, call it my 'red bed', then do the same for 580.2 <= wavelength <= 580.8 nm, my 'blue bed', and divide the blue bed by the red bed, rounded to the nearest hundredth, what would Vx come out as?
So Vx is 1.01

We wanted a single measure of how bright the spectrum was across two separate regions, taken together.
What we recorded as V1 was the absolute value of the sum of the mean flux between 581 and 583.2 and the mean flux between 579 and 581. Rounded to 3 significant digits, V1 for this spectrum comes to 59.5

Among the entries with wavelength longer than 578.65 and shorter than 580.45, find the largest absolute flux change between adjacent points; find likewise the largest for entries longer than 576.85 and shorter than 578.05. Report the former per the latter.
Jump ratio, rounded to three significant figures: 1.56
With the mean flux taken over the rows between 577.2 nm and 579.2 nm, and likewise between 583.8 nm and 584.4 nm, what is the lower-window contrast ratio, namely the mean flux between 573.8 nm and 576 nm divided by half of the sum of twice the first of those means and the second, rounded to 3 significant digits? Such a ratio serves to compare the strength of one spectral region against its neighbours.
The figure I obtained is 0.676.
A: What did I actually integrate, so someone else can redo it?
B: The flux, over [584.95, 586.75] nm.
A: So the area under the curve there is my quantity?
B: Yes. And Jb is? 50.6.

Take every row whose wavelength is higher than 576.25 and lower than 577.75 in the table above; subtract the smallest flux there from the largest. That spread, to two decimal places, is 0.76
